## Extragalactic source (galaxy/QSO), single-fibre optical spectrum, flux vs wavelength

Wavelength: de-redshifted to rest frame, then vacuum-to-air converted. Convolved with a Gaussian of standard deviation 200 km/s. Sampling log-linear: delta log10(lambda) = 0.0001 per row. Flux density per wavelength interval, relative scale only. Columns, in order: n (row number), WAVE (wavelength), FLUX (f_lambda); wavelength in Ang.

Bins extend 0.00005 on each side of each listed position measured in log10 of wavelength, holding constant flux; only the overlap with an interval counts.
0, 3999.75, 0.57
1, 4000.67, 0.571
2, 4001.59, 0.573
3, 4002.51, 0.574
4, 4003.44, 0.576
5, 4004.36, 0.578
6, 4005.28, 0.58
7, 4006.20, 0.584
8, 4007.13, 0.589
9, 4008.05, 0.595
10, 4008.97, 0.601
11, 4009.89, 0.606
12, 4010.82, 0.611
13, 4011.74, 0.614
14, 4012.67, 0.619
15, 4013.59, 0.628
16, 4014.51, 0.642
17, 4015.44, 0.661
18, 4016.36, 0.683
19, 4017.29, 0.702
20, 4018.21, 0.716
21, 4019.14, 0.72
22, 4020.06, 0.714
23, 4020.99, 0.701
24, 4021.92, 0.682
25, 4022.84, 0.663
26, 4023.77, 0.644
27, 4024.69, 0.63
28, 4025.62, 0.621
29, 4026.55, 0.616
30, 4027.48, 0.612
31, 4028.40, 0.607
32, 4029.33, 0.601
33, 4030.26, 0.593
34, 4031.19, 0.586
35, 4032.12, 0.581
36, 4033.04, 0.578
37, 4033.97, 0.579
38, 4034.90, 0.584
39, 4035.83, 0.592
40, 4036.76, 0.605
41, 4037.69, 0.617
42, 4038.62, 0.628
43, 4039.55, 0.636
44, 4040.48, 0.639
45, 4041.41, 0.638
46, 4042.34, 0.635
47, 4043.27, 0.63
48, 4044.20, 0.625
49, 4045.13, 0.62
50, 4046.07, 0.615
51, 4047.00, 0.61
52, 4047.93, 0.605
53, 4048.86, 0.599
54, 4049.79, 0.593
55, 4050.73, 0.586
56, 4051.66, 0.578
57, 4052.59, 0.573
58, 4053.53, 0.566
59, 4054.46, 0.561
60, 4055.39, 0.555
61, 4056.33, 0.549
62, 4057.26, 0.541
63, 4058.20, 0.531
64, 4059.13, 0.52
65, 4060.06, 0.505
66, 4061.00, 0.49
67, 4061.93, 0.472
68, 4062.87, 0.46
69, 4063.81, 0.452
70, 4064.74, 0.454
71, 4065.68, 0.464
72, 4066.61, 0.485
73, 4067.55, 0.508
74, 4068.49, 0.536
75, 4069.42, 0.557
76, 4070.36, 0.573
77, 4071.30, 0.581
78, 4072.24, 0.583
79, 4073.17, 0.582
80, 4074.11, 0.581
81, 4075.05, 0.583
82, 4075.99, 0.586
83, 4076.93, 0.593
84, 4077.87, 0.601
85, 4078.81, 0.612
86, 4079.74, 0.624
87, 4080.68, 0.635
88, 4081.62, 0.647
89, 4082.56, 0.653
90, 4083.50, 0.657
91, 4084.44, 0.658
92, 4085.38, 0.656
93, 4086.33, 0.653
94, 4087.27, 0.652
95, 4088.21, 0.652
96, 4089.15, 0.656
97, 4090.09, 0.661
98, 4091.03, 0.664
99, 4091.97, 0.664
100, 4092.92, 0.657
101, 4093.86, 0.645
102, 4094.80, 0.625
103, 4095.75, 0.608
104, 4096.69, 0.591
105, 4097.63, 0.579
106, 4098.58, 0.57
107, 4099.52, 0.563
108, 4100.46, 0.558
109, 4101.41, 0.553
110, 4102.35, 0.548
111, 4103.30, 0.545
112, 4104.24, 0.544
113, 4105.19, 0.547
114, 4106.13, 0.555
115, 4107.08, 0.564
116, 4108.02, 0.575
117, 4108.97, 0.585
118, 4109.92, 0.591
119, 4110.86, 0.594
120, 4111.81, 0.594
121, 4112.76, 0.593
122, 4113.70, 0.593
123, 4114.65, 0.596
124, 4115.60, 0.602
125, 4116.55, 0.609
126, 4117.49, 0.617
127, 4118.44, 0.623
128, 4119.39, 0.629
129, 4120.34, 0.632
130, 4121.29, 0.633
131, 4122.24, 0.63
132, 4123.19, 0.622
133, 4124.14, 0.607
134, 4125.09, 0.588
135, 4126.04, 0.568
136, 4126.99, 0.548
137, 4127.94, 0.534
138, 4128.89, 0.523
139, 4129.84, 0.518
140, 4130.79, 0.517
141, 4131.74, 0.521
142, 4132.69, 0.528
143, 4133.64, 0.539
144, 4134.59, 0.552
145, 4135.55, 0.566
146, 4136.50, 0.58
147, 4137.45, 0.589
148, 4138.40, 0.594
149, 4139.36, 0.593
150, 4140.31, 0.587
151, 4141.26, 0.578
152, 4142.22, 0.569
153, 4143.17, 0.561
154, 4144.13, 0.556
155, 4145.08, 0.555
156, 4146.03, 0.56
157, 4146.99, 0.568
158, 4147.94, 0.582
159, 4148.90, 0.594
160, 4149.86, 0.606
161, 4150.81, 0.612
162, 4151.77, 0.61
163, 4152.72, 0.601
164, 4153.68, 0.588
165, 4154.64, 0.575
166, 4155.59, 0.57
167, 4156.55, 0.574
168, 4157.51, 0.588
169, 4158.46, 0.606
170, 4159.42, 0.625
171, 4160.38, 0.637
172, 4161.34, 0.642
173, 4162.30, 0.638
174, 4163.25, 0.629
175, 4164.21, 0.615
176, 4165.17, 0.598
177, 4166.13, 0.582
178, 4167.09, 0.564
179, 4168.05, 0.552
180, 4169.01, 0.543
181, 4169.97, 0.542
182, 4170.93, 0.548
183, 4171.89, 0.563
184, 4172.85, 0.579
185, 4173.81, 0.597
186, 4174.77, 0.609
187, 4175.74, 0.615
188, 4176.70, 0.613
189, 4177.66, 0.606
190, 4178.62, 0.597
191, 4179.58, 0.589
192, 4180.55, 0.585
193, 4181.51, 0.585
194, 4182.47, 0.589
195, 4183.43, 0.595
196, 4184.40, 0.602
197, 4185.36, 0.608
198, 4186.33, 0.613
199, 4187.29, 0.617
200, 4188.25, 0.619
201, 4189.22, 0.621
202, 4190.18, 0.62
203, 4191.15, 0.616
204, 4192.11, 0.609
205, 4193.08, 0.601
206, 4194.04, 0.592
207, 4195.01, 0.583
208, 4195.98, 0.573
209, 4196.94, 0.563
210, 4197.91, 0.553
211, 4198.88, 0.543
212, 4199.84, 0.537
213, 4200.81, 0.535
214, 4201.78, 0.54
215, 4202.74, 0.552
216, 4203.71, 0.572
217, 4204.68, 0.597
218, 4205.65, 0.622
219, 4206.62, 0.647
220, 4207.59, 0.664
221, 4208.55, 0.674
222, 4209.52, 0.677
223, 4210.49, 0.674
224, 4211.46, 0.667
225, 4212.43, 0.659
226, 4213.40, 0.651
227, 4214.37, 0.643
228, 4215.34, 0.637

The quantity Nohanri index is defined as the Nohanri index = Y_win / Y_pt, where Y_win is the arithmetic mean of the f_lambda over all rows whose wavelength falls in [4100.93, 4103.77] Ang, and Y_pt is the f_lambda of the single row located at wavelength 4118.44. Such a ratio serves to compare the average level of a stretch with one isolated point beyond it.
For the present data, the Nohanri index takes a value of 0.88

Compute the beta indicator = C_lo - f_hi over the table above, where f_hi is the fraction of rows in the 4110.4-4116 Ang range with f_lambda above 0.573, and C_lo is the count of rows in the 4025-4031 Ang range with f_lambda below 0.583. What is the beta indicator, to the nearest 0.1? -1.0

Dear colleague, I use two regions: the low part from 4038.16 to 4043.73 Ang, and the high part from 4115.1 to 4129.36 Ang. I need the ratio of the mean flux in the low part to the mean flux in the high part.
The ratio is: 1.06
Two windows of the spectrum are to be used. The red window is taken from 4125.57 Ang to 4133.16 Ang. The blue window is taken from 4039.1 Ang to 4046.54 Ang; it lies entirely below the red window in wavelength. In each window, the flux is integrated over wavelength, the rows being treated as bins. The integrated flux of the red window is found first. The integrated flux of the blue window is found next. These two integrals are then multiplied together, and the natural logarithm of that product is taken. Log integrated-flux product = 2.94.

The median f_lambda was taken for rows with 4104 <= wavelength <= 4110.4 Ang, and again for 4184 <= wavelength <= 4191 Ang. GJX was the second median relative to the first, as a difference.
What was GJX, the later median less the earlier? 0.05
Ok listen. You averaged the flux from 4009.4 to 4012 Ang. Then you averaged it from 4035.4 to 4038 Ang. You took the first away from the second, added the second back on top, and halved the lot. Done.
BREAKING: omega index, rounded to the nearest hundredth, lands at 0.30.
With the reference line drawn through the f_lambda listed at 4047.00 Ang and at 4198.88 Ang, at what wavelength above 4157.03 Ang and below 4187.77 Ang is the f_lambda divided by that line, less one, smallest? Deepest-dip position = 4169.97 Ang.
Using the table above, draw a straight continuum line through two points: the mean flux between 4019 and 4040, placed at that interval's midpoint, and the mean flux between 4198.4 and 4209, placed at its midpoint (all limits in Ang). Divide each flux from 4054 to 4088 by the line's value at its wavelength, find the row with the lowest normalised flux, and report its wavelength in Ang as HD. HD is 4063.81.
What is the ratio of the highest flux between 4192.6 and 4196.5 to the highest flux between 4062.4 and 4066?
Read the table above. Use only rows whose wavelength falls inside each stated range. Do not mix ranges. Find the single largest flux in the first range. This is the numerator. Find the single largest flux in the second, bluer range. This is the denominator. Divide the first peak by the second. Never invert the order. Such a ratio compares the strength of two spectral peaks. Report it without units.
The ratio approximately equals 1.30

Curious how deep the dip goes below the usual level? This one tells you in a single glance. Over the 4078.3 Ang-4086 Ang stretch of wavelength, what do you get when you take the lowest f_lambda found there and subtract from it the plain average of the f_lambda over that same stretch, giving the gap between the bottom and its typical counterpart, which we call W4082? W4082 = -0.0307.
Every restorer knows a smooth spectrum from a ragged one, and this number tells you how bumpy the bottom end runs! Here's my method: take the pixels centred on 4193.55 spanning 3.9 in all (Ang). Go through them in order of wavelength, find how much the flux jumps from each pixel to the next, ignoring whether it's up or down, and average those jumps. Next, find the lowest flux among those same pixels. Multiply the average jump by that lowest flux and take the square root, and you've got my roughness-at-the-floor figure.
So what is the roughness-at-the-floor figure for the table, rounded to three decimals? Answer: 0.071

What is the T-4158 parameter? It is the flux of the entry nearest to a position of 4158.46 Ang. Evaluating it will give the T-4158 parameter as 0.606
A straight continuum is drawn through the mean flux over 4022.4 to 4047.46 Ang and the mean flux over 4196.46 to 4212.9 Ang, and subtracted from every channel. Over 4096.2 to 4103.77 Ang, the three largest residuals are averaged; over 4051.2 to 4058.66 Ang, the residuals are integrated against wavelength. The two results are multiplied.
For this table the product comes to 0.013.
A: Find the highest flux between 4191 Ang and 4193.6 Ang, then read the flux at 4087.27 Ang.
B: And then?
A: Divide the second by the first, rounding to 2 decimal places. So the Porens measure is 1.06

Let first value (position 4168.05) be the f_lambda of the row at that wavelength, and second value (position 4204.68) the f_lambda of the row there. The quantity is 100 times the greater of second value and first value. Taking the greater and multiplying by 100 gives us 60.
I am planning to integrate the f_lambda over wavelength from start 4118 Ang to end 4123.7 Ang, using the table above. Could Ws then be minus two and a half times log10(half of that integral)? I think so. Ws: -0.63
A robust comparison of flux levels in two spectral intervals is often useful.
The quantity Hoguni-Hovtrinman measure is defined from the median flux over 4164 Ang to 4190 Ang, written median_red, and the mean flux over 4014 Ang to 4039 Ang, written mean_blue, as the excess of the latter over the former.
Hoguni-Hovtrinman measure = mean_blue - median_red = 0.038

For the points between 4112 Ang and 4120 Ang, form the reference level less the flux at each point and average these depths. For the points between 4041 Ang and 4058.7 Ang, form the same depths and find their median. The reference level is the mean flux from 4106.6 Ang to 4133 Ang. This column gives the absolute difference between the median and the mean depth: 0.015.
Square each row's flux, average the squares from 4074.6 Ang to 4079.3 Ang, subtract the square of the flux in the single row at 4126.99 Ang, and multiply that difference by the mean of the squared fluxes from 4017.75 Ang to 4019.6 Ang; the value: 0.028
